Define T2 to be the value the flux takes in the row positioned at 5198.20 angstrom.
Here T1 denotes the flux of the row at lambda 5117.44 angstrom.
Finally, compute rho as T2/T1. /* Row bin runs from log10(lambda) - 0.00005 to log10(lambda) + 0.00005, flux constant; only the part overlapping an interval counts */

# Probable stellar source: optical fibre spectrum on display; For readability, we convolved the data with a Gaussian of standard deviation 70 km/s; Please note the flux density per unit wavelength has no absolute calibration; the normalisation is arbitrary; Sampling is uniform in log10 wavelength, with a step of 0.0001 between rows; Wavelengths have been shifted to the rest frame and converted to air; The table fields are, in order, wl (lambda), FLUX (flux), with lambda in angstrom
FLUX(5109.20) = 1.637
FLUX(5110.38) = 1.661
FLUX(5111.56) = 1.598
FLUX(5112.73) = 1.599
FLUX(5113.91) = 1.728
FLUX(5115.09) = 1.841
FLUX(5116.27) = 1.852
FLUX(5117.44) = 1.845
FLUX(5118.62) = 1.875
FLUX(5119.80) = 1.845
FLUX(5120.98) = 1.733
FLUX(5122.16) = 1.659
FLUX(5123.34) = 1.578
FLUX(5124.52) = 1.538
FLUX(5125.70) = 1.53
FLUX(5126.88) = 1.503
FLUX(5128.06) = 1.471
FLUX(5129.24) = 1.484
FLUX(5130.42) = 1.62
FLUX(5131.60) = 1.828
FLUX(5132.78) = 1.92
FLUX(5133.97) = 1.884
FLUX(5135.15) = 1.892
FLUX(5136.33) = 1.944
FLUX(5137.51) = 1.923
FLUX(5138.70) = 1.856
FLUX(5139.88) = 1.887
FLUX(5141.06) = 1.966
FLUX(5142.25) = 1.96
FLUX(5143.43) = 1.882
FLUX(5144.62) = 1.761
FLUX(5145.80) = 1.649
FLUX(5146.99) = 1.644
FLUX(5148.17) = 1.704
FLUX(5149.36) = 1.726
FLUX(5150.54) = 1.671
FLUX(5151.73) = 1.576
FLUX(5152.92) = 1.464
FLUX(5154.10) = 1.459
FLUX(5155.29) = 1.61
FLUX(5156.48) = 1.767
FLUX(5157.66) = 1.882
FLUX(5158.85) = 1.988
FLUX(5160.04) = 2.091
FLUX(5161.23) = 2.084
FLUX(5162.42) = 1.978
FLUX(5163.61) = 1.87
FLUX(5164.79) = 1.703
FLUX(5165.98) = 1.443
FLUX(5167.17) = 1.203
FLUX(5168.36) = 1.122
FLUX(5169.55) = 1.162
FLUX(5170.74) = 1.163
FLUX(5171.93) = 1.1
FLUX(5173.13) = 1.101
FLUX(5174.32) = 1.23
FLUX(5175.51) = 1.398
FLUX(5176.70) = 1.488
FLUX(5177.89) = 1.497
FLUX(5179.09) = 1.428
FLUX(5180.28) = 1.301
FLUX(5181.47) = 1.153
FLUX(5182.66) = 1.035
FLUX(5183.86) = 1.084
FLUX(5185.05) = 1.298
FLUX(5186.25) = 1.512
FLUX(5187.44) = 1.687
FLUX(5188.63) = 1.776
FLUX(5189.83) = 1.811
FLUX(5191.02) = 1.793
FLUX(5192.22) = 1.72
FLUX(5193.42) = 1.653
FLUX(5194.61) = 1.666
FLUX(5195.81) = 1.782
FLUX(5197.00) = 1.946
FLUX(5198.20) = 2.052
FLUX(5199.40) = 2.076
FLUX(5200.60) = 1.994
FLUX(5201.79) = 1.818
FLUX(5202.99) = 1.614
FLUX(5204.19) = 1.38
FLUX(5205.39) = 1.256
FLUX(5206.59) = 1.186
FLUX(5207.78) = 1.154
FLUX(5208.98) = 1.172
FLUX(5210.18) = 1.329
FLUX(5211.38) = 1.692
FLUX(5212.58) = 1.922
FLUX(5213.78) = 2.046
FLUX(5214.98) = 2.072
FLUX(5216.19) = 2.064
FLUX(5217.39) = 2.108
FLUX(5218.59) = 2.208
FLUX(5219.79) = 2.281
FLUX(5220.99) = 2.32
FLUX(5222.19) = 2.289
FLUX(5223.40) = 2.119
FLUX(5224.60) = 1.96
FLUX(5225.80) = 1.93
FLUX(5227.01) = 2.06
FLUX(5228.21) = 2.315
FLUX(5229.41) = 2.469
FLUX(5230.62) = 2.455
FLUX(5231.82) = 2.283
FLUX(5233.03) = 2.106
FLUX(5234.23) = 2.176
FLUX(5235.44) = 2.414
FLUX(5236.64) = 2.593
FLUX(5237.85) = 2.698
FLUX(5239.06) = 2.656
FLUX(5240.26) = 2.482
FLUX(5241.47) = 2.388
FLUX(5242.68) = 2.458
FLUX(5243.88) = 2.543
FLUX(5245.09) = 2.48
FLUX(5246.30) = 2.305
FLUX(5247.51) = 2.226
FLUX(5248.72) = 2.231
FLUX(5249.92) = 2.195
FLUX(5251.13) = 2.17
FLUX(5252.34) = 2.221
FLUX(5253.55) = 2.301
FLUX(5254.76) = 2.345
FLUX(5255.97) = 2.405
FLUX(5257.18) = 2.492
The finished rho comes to 1.1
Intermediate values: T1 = 1.845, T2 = 2.052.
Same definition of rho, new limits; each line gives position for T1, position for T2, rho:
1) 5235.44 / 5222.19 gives 0.9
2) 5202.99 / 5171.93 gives 0.7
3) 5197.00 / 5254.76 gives 1.2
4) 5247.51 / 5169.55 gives 0.5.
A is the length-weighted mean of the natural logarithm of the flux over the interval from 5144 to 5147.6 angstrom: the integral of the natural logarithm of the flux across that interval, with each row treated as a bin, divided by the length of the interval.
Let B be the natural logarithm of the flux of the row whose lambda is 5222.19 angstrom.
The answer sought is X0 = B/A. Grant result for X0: 1.6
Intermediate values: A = 0.52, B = 0.8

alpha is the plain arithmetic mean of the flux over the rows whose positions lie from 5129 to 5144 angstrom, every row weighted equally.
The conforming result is 1.8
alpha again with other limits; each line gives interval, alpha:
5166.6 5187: 1.3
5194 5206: 1.8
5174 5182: 1.4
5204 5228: 1.8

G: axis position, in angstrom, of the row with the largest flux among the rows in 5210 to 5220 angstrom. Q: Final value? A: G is 5219.79 angstrom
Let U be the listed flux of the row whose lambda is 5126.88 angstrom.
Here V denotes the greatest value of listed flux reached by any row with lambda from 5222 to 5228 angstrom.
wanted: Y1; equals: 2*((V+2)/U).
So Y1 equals 5.7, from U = 1.503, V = 2.289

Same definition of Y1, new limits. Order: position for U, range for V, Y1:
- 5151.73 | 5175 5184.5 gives 4.4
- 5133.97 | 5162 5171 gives 4.2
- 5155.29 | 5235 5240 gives 5.8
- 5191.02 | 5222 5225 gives 4.8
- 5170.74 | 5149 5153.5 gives 6.4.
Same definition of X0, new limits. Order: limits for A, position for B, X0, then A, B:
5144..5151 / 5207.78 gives 0.3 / 0.53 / 0.1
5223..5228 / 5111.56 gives 0.7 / 0.71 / 0.5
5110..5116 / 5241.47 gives 1.7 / 0.53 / 0.9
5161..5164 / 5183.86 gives 0.1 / 0.68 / 0.1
